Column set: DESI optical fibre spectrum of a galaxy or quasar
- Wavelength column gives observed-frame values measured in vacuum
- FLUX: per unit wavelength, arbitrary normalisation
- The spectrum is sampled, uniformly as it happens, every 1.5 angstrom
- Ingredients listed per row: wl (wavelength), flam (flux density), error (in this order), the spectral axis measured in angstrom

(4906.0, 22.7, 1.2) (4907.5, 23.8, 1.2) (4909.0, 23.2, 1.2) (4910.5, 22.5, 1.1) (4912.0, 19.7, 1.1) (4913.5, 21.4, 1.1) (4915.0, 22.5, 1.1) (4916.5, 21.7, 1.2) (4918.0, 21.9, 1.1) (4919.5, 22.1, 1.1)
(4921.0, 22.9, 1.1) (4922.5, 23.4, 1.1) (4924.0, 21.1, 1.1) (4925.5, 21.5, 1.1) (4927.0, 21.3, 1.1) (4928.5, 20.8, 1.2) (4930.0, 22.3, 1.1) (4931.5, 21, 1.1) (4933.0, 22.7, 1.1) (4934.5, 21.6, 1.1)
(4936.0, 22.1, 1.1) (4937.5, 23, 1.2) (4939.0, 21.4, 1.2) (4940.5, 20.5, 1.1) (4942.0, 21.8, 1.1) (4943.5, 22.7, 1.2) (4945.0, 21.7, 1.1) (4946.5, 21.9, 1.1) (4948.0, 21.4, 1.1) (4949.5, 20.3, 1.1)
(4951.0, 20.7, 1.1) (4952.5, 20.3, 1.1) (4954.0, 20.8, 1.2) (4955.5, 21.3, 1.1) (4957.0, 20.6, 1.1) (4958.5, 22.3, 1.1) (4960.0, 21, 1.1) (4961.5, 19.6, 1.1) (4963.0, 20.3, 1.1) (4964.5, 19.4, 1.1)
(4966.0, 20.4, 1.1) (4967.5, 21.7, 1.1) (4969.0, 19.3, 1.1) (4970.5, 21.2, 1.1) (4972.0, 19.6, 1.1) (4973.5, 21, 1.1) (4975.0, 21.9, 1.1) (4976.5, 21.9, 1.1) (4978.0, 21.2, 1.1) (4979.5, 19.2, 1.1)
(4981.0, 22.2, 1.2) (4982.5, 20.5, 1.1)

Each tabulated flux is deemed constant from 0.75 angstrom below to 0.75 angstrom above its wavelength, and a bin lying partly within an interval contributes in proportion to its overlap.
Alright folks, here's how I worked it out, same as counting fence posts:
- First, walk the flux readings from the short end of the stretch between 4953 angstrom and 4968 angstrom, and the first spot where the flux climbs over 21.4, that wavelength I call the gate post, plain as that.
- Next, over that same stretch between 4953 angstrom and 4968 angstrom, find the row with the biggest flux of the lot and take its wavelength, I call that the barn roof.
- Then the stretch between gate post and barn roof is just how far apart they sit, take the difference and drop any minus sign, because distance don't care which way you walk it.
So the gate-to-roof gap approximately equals 0.0 angstrom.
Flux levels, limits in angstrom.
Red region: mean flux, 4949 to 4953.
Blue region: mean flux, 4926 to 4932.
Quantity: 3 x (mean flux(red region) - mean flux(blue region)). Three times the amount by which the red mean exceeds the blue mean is -2.8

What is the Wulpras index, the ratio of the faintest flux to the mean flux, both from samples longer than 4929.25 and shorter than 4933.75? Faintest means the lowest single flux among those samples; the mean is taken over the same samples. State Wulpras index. 0.955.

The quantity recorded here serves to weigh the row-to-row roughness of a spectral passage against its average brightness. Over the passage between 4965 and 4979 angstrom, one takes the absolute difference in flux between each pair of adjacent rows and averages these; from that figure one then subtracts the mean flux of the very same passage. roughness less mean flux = -19.6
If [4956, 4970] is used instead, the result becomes -19.2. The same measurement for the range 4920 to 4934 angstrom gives -20.8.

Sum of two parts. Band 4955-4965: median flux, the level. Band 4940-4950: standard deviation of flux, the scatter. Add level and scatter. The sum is 21.4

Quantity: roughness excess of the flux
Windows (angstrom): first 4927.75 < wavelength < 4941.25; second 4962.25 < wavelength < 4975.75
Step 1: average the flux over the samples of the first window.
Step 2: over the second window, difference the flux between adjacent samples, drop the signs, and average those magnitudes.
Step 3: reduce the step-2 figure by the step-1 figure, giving -20.3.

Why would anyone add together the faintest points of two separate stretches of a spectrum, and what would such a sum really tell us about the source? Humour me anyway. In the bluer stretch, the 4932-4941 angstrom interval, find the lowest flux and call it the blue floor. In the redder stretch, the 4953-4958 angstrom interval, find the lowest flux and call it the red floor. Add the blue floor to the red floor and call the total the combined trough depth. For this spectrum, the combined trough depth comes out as 41.1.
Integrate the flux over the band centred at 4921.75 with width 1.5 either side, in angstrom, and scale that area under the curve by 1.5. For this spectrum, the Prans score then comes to 104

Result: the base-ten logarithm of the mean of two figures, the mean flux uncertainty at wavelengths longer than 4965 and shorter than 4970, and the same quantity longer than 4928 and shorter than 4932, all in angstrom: 0.048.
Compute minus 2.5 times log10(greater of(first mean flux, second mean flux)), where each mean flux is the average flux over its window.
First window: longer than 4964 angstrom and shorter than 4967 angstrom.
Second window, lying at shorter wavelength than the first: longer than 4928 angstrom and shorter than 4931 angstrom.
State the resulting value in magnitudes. -3.33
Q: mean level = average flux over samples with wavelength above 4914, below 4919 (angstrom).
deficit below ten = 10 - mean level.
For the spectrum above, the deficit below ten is -12.0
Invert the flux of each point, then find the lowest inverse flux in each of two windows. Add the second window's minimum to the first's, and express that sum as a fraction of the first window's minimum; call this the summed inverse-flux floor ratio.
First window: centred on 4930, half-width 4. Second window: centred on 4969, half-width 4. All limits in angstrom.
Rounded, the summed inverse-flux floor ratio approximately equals 2.05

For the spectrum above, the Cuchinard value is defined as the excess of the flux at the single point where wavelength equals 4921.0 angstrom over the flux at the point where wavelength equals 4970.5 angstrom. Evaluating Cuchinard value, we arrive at 1.7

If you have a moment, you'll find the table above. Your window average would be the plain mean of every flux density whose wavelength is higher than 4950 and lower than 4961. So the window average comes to 21.0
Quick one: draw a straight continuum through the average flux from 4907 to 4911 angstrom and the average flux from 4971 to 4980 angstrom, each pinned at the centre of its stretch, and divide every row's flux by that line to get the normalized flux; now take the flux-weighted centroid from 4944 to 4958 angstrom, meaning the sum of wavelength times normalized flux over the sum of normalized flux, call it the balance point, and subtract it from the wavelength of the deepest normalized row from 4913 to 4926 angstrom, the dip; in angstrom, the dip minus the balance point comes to -37.5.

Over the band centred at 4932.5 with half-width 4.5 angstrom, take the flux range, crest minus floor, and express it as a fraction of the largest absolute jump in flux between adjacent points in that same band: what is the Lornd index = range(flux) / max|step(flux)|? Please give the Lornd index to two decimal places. 1.12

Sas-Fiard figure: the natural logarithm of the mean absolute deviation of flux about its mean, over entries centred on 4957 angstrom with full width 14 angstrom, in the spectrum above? -0.7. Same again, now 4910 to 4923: -0.3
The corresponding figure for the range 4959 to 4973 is -0.3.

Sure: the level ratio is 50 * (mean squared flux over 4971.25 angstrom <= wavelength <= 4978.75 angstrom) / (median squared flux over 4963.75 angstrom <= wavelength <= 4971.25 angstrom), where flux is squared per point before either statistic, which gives 53.7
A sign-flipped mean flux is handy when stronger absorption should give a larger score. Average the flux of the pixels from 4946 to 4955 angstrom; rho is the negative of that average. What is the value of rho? -20.9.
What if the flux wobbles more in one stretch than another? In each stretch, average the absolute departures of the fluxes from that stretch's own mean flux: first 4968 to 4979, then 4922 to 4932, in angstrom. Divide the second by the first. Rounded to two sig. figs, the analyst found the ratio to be 0.86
